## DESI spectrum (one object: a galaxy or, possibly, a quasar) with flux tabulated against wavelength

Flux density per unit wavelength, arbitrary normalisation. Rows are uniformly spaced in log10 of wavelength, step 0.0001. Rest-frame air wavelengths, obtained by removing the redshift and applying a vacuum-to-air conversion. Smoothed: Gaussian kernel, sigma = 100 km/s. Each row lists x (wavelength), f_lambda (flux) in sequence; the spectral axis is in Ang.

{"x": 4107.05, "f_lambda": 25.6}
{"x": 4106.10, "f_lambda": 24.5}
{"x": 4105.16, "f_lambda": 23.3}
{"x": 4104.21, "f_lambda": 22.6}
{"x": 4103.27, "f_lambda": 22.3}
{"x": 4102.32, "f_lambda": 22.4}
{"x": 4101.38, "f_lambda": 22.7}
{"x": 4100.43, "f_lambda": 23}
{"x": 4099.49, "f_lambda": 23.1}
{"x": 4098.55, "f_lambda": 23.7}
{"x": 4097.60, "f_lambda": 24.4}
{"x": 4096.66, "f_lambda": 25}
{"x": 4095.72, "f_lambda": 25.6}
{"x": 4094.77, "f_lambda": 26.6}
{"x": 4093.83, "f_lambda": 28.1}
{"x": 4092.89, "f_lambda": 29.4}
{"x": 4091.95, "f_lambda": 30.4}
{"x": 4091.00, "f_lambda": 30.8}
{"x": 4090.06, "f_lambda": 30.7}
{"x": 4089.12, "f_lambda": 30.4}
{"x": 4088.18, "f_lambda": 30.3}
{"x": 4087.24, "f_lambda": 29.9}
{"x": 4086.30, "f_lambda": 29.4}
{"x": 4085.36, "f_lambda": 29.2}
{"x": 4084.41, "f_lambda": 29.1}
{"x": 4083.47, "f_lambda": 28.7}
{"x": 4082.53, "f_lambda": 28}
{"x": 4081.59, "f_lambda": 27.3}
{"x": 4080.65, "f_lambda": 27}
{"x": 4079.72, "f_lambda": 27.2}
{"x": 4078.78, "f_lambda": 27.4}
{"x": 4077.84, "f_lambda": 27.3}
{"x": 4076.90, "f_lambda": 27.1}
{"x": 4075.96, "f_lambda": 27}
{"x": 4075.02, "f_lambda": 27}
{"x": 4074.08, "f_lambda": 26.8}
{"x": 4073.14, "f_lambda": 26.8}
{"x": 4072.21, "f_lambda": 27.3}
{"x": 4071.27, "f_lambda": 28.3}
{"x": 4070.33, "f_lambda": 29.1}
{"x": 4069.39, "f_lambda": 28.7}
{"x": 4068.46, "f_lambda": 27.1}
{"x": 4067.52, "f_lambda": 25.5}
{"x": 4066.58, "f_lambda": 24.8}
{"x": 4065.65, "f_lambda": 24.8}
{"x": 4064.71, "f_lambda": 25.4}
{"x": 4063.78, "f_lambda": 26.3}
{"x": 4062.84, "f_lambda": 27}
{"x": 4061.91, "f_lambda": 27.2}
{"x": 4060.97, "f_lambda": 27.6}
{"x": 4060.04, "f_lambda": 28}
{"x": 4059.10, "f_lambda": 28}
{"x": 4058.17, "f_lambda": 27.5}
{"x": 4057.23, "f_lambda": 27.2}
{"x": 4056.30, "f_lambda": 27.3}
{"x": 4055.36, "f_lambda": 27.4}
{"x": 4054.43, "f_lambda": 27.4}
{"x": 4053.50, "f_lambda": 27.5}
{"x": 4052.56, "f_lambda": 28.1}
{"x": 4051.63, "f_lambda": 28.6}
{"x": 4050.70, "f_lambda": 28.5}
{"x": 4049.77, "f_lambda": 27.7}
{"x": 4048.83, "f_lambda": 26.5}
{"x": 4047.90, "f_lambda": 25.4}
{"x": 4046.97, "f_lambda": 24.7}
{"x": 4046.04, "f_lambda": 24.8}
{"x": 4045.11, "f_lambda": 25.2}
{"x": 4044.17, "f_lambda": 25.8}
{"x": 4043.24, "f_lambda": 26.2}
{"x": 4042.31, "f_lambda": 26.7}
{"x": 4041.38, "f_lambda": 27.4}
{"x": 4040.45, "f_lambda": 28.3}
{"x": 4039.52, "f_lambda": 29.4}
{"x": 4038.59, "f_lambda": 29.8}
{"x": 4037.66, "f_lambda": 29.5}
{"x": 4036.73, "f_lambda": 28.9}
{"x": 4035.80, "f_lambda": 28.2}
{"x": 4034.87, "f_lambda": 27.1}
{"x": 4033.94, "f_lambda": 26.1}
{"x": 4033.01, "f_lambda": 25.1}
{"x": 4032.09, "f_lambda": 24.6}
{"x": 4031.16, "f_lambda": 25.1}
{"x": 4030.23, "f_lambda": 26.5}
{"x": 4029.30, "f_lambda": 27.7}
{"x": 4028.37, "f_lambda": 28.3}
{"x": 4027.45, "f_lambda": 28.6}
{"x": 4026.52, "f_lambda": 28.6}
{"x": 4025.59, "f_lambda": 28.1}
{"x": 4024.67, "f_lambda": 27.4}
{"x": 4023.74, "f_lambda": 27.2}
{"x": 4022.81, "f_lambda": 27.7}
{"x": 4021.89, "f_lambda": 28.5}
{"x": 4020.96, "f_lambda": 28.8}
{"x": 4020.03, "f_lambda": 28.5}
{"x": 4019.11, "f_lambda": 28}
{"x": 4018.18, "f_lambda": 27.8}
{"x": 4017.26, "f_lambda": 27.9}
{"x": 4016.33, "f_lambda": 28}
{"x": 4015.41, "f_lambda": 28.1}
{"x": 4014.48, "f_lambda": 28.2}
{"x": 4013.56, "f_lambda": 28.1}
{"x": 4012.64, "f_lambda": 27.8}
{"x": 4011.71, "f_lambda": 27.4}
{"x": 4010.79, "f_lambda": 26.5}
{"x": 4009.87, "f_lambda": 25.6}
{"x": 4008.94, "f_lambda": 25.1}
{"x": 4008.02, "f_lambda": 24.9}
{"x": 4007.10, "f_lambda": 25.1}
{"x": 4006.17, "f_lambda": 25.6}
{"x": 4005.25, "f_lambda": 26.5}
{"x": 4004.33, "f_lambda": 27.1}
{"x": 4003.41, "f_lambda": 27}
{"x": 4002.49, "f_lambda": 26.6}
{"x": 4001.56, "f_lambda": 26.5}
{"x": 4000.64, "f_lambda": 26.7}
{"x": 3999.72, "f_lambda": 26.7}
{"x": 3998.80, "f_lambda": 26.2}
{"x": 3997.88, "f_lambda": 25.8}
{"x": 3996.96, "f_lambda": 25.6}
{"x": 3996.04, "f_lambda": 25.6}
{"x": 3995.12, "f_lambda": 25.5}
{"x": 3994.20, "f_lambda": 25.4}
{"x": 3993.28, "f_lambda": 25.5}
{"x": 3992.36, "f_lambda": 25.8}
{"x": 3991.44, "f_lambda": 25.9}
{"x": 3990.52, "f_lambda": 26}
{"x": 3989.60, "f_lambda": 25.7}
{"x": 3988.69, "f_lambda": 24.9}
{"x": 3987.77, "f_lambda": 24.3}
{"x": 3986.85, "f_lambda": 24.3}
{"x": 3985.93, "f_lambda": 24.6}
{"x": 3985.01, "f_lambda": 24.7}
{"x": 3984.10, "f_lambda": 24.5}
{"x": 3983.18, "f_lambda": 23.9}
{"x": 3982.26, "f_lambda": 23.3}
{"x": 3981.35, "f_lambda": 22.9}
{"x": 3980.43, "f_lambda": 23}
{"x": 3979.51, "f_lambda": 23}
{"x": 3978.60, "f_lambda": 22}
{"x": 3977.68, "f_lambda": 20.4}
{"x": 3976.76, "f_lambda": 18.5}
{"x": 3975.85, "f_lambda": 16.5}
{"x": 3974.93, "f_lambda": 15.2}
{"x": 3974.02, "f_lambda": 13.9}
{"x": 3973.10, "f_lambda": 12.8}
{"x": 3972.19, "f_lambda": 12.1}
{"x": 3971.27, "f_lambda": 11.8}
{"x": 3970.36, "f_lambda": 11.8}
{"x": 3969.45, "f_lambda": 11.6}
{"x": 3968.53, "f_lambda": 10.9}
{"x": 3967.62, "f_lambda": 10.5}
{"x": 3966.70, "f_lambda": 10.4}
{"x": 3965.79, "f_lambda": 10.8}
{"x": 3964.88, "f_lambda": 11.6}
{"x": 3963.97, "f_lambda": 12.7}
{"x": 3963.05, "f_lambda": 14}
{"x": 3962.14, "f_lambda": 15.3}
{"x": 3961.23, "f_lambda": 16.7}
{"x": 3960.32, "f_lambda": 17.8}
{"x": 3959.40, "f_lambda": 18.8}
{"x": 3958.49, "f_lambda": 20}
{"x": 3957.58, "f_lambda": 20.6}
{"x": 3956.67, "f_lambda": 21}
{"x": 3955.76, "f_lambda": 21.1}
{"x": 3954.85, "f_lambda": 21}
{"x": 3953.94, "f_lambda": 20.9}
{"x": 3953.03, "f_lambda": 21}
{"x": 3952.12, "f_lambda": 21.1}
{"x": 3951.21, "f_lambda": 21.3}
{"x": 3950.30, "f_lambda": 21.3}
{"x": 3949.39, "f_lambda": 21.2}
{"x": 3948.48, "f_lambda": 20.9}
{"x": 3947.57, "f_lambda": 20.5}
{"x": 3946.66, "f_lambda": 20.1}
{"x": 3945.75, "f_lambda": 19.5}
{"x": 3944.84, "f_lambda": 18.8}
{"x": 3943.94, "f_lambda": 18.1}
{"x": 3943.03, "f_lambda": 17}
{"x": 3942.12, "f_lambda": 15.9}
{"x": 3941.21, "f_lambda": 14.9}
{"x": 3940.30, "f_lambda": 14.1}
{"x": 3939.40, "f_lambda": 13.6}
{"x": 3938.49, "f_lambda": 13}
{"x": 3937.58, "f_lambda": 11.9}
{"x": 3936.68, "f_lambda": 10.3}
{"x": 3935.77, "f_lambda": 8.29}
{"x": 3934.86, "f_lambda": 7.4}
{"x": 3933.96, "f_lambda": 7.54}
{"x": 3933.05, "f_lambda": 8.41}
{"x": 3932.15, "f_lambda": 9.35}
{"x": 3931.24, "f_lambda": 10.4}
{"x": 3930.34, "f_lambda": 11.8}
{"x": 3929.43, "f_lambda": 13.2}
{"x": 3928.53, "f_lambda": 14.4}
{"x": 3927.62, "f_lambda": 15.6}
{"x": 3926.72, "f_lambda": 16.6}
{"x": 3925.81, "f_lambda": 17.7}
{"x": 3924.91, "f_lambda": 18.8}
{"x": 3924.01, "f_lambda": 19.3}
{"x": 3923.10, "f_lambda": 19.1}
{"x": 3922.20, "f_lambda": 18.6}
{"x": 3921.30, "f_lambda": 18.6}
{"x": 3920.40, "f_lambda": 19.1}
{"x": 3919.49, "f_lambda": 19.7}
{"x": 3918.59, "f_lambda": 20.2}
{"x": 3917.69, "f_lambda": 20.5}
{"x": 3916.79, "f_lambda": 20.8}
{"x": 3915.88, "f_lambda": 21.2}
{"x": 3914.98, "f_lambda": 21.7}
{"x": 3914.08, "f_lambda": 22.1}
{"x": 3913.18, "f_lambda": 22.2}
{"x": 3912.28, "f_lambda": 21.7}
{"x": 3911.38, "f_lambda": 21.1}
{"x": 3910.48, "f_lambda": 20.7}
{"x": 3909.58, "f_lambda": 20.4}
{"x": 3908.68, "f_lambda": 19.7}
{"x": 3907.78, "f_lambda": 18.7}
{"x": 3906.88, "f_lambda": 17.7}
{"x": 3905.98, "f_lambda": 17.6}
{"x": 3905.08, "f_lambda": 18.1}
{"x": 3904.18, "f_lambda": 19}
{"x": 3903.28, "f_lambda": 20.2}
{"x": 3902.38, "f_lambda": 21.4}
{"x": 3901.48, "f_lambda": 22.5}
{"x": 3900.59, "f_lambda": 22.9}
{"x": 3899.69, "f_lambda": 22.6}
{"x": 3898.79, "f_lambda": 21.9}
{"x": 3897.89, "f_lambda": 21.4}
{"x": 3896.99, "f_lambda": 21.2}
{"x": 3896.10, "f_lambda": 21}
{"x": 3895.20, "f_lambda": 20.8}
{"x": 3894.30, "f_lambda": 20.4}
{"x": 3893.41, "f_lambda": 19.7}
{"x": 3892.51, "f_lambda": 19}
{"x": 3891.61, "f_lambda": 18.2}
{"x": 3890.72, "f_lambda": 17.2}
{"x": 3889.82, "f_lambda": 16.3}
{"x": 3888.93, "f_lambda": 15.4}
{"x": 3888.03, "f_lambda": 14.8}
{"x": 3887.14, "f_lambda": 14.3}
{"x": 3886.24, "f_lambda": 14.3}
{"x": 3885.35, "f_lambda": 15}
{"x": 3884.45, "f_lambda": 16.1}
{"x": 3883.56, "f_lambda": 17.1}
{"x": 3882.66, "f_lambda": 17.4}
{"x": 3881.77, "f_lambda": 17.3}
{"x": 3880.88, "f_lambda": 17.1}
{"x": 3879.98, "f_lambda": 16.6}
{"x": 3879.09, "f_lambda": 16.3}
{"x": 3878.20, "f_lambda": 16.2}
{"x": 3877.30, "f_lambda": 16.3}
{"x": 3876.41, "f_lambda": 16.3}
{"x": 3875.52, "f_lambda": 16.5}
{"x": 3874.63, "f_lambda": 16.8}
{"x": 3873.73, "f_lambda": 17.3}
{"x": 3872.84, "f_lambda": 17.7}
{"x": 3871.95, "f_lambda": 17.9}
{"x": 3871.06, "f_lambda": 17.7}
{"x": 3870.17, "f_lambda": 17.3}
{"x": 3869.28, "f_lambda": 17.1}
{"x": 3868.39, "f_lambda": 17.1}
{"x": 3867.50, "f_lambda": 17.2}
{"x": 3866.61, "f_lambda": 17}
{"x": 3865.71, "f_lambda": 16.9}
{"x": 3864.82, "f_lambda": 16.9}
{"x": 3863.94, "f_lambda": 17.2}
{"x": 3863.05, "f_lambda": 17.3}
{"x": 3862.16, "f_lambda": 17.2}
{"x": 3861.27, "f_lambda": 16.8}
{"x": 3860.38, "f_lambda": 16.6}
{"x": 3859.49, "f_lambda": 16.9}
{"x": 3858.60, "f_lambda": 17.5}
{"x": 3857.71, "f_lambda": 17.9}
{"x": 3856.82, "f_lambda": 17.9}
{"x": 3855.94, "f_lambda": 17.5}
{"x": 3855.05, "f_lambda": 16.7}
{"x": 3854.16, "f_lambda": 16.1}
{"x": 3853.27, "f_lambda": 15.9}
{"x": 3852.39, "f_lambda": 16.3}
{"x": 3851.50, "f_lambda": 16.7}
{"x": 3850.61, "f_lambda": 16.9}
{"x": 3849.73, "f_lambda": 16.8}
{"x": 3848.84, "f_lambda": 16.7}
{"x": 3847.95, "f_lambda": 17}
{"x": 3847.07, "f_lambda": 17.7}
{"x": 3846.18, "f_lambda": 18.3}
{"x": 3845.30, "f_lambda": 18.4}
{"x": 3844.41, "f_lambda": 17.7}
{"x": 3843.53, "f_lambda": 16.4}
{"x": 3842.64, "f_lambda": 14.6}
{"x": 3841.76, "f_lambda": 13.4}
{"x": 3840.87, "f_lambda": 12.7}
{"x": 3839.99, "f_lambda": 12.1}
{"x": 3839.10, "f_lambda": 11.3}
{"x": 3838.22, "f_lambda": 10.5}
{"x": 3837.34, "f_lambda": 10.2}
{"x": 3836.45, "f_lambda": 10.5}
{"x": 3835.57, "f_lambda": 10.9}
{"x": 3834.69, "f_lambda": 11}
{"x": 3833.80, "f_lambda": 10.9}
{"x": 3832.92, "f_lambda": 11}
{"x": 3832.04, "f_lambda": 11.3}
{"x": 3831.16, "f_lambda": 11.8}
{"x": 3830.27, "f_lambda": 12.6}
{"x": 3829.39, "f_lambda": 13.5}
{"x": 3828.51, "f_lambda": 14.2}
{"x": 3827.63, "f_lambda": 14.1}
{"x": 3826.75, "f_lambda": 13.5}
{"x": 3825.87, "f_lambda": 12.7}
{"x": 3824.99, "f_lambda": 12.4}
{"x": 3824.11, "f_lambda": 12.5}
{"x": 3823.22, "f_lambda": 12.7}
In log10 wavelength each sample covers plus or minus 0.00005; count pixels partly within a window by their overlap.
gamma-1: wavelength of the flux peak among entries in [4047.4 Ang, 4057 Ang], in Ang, 4051.63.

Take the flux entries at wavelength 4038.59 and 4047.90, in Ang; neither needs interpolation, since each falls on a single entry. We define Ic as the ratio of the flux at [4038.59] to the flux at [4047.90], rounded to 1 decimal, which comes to 1.2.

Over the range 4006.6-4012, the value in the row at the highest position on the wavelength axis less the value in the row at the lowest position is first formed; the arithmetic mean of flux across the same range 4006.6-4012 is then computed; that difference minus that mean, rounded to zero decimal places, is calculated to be -23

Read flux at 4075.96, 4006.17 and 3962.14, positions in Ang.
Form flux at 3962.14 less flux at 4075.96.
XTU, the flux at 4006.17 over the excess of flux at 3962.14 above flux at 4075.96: -2.2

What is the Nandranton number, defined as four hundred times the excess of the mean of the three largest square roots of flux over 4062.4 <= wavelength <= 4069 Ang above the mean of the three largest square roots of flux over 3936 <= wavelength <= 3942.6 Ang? 524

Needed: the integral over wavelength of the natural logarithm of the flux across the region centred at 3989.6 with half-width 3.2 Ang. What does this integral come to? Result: 21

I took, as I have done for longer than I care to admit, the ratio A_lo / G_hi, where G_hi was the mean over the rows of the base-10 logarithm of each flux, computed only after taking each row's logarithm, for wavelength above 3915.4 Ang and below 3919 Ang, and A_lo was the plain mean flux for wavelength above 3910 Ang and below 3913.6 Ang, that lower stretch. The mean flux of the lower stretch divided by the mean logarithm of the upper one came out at 16.3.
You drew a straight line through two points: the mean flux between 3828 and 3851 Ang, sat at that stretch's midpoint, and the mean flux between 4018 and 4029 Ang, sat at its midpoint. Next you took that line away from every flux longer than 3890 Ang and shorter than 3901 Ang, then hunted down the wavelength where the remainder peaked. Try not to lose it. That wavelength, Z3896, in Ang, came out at 3900.59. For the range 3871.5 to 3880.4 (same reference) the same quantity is 3871.95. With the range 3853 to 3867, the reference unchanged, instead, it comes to 3856.82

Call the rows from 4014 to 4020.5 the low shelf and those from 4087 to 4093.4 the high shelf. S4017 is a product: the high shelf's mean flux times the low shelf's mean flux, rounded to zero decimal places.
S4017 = 850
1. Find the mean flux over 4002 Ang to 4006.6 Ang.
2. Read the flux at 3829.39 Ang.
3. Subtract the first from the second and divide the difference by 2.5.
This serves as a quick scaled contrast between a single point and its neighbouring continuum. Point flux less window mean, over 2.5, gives -5.2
